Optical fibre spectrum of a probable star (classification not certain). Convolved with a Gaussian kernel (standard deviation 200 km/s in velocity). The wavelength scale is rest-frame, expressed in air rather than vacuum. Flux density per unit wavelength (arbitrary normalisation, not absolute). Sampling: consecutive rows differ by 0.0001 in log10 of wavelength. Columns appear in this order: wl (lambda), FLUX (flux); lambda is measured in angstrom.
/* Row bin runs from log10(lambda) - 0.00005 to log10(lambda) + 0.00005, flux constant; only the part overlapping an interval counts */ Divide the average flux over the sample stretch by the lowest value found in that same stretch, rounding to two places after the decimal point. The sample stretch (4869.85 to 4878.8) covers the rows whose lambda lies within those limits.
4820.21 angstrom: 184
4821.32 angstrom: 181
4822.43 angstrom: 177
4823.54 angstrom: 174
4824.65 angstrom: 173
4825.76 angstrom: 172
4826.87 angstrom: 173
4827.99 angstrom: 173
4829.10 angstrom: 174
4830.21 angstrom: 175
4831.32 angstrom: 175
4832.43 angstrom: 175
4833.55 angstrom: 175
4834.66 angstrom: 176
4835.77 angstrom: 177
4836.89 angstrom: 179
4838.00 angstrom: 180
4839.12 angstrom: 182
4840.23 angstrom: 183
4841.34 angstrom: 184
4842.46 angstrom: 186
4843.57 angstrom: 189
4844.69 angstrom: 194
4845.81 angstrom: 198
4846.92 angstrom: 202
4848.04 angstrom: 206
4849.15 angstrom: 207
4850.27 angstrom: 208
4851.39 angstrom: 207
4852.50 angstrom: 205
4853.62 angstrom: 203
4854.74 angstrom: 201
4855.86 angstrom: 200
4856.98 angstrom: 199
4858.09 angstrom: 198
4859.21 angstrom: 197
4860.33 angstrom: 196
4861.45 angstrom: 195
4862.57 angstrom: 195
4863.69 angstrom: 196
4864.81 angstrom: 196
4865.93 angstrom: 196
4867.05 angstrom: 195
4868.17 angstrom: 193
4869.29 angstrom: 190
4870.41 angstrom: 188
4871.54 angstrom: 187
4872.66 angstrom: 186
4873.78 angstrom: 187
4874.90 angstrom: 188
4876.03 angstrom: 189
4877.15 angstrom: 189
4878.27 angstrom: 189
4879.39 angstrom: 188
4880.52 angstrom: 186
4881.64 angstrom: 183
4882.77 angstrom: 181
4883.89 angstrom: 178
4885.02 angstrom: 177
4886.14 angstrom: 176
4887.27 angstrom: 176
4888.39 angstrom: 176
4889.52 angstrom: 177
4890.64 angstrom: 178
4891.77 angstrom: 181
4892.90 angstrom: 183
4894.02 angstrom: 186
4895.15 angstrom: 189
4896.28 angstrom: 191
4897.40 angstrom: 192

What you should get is 1.01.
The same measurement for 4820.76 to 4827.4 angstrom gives 1.02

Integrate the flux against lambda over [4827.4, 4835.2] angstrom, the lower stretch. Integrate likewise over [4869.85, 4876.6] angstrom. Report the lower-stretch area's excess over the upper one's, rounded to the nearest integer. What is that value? 98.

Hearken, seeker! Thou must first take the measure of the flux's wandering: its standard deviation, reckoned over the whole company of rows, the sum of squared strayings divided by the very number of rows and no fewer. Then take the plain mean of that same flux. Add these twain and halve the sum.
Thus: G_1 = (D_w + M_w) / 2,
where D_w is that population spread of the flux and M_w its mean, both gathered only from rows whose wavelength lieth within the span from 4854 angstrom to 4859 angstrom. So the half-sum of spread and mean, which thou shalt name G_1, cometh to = 100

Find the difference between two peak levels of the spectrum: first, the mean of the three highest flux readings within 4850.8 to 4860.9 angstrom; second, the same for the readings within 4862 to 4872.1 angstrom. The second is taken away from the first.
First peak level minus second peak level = 9.0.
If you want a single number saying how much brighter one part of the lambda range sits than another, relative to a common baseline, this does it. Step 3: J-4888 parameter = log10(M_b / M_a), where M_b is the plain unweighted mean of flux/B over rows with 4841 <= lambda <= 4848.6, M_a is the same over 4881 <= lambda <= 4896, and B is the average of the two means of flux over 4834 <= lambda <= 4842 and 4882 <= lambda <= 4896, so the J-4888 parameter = 0.033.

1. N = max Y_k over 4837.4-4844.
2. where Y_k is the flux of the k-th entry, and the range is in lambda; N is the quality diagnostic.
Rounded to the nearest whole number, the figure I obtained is 189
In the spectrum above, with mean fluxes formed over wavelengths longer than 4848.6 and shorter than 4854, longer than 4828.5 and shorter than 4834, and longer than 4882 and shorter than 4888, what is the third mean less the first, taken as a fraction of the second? -0.16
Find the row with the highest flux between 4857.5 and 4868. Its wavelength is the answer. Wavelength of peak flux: 4858.09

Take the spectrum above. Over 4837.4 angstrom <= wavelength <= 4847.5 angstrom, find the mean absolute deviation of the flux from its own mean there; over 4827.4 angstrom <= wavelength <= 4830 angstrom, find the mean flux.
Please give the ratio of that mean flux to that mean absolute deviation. 28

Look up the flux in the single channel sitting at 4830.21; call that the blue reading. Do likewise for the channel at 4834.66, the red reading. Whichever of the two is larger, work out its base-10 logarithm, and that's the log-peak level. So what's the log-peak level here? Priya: 2.25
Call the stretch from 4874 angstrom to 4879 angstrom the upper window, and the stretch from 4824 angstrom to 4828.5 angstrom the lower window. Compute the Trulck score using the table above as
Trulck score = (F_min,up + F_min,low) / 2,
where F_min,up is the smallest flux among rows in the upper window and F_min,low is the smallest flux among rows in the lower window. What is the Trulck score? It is 180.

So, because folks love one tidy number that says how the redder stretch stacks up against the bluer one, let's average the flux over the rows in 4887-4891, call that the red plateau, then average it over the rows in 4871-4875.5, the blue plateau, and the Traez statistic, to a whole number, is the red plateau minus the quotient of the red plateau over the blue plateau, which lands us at 176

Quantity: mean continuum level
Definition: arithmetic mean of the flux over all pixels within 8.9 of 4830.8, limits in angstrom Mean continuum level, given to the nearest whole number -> 176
